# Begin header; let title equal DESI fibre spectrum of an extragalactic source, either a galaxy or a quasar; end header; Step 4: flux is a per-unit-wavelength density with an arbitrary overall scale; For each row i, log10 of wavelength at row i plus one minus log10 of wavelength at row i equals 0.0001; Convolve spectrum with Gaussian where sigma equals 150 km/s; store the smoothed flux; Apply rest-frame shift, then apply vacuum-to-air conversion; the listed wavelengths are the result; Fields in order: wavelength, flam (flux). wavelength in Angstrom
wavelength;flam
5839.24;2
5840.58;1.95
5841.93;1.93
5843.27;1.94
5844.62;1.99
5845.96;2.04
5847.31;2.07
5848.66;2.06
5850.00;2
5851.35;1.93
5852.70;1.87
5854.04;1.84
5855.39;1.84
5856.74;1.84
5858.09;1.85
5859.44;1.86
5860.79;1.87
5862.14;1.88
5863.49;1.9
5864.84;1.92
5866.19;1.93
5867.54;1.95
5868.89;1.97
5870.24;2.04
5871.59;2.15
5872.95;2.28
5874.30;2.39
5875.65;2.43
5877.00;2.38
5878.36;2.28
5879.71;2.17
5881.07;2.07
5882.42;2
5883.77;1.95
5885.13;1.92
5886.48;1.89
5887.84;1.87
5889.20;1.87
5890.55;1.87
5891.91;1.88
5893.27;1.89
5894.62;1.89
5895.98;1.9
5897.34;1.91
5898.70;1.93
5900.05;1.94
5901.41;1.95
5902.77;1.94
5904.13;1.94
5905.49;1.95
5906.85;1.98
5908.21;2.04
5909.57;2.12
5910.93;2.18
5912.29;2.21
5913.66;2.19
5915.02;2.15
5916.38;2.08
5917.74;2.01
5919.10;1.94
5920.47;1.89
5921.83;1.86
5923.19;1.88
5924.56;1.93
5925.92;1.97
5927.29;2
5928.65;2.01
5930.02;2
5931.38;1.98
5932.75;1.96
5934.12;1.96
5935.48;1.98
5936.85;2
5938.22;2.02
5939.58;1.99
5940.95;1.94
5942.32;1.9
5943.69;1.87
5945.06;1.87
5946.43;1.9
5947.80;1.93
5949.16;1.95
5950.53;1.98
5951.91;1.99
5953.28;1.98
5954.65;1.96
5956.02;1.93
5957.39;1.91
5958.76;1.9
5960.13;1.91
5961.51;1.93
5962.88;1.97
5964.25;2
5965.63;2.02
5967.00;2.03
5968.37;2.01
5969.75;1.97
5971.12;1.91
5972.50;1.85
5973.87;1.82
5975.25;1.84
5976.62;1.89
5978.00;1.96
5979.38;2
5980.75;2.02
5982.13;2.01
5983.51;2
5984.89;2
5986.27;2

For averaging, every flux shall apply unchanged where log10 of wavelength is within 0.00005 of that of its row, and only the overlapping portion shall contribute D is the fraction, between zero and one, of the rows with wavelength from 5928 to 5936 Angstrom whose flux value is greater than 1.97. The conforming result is 0.7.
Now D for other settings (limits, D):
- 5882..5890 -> 0.2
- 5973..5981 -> 0.3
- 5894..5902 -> 0.0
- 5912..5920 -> 0.8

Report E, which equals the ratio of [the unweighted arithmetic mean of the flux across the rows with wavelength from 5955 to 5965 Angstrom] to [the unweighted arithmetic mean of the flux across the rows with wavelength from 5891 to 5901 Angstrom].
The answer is 1.02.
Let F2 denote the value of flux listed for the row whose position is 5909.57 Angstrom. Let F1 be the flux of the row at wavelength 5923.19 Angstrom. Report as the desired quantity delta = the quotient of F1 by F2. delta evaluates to 0.89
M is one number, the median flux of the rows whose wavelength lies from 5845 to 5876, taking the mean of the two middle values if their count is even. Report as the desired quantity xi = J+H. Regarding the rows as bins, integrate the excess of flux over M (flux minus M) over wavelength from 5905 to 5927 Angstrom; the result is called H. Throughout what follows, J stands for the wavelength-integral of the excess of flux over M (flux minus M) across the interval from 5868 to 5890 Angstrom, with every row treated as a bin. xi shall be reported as 5.82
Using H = 2.1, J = 3.76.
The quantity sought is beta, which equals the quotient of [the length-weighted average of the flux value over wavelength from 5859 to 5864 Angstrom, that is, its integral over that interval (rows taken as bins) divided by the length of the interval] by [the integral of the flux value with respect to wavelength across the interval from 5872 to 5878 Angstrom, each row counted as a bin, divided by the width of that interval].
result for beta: 0.80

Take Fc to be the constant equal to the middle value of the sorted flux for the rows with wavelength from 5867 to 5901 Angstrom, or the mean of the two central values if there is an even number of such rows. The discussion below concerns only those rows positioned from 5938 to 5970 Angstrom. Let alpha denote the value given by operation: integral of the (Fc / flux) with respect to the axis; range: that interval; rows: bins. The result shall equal 32.0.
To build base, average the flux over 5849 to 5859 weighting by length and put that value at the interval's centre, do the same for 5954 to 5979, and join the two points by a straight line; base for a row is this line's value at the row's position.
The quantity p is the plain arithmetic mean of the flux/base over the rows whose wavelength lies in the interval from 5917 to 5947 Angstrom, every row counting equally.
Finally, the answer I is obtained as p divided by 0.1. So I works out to 10.1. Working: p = 1.015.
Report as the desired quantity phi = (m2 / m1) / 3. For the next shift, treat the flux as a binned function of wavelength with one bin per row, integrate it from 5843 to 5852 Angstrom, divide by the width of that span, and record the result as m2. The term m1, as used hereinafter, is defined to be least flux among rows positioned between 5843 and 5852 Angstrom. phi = 0.347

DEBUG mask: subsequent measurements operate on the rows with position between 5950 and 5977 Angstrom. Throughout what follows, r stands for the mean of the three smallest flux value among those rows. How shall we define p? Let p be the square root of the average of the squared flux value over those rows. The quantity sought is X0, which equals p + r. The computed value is 3.78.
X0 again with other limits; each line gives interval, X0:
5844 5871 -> 3.77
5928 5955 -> 3.84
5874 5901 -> 3.90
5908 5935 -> 3.90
